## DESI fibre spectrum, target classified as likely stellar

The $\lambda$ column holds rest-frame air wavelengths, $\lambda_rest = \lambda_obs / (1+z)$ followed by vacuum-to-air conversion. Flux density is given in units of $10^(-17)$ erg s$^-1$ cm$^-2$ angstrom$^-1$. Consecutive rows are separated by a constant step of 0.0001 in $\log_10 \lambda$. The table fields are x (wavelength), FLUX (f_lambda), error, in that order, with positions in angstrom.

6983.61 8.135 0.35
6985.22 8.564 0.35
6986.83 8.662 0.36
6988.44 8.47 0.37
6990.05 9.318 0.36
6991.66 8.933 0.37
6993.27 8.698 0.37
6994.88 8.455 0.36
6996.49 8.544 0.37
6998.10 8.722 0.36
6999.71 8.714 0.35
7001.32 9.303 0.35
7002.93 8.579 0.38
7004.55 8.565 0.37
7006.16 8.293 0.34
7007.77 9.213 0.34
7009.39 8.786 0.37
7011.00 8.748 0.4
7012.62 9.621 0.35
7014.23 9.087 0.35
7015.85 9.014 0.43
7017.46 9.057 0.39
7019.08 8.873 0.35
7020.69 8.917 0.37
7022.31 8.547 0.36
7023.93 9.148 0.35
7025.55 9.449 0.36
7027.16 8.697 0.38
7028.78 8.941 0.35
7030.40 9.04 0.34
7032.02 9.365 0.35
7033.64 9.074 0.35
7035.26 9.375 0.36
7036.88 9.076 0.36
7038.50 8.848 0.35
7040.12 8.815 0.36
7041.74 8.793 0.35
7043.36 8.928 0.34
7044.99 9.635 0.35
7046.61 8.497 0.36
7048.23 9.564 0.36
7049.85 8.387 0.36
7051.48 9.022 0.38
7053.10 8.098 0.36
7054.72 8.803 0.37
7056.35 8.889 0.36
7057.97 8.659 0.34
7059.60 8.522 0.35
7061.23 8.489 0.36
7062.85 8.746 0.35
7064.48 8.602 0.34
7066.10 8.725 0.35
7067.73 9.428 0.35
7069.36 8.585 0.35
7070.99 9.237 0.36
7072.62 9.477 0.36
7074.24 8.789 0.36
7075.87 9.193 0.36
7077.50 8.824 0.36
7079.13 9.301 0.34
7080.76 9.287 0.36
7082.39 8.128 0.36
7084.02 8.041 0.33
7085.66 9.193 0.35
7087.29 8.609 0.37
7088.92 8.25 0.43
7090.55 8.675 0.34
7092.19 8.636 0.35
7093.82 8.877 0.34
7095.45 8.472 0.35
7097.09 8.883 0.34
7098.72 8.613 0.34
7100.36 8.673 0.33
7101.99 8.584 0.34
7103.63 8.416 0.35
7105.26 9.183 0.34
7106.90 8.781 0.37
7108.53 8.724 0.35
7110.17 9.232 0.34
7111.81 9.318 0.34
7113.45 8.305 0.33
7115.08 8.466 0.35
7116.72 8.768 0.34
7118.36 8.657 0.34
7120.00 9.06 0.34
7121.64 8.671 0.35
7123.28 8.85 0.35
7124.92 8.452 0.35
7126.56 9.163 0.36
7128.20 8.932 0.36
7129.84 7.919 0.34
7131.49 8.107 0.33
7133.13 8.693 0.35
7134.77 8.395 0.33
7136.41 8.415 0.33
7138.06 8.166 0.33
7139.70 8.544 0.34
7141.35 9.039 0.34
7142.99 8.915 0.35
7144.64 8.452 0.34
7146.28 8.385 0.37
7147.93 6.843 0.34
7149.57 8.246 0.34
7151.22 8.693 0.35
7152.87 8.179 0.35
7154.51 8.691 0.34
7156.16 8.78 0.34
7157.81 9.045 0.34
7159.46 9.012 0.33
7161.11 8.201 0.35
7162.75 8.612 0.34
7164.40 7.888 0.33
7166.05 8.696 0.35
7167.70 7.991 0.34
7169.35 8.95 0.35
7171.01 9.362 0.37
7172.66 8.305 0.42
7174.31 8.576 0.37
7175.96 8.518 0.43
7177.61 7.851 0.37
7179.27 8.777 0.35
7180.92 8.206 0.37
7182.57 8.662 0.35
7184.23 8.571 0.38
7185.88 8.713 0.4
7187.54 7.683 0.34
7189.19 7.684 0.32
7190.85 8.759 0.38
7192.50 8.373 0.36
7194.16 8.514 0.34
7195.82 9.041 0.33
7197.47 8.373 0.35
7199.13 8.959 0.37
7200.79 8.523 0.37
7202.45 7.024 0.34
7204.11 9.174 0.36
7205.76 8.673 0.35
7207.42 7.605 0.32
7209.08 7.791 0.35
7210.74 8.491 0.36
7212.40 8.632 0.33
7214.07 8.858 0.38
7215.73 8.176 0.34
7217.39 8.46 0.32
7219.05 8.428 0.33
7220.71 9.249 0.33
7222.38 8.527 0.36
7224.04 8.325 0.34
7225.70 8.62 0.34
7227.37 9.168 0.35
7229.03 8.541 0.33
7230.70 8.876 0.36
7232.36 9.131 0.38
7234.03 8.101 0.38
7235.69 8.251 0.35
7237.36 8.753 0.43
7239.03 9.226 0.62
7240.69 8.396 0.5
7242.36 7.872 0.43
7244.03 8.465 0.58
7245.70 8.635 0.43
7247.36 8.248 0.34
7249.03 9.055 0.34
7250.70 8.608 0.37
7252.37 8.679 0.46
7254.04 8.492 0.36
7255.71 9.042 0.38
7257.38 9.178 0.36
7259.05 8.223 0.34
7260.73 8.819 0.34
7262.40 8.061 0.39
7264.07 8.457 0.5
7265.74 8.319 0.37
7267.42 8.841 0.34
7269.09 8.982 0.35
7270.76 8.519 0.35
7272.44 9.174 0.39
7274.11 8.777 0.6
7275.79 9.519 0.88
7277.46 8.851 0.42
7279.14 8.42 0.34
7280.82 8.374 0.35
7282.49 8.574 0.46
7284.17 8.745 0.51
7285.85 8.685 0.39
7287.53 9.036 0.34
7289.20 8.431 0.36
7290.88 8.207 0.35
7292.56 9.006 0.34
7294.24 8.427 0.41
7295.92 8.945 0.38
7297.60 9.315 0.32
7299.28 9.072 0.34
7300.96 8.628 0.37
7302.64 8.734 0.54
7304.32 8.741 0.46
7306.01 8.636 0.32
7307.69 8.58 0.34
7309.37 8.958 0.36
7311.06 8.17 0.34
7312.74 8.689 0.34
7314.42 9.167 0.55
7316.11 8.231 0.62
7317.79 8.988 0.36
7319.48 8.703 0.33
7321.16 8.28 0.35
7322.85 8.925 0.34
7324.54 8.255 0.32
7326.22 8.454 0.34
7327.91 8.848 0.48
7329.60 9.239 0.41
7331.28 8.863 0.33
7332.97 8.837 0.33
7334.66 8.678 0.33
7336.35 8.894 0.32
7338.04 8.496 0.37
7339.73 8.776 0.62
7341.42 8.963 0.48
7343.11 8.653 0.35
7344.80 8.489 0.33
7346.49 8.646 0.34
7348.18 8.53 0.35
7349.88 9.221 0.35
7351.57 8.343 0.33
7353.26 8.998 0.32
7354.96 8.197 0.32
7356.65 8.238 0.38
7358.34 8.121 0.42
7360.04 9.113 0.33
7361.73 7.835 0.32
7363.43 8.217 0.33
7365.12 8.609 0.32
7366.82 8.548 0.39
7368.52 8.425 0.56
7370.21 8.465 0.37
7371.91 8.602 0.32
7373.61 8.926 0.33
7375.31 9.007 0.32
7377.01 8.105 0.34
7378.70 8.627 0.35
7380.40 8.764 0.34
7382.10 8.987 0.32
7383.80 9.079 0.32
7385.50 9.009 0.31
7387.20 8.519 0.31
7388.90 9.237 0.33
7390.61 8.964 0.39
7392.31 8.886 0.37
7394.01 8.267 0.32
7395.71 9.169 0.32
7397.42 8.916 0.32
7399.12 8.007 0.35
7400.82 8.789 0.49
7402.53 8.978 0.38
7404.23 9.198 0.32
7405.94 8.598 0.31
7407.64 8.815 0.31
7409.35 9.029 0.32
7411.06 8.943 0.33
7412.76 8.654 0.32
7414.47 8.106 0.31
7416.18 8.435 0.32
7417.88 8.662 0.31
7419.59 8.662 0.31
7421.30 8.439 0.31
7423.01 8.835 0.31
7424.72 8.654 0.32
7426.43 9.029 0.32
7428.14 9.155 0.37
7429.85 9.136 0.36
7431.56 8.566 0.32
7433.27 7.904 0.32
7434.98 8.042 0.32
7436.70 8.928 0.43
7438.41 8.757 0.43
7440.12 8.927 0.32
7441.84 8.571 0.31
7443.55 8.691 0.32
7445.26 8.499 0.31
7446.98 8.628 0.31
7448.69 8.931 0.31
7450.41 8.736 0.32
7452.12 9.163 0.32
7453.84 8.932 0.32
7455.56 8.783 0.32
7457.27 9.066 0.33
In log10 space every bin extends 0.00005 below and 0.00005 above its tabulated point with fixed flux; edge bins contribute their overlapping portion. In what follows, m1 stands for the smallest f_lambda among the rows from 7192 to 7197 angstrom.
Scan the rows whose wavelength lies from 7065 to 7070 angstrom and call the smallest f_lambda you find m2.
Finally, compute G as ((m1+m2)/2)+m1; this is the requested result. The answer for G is 16.9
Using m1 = 8.373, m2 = 8.585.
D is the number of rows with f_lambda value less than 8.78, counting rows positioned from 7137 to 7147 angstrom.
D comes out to 4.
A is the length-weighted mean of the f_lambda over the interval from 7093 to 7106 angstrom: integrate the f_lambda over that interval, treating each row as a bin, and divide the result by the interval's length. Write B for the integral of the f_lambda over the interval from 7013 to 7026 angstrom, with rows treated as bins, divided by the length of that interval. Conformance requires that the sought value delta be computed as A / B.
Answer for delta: 0.97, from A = 8.71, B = 9.02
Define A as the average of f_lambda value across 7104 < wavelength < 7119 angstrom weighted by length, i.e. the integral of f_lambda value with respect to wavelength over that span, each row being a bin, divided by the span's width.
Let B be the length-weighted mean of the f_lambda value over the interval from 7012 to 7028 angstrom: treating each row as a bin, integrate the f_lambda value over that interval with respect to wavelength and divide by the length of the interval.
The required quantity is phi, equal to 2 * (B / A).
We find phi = 2.05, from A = 8.82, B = 9.04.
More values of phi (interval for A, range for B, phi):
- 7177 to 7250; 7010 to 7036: 2.13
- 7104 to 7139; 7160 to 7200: 1.95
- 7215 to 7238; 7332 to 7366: 1.99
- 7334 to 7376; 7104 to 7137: 2.03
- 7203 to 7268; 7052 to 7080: 2.07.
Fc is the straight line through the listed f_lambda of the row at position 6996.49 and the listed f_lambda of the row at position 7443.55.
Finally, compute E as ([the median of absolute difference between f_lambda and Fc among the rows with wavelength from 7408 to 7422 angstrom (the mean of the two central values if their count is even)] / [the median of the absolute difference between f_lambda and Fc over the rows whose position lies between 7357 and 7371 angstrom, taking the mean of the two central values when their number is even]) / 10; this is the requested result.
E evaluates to 0.07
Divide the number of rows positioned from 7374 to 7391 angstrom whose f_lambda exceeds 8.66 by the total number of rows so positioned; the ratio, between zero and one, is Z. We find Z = 0.7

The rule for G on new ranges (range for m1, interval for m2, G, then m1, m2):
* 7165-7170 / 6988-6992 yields 16.2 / 7.991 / 8.47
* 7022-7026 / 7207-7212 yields 16.6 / 8.547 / 7.605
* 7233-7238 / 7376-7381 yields 16.2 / 8.101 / 8.105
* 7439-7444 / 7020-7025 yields 17.1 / 8.571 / 8.547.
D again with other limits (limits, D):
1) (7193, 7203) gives 4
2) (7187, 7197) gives 5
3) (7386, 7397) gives 2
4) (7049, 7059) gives 3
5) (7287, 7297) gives 3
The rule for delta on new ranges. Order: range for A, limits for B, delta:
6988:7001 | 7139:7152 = 1.05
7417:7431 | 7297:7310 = 1.00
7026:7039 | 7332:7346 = 1.04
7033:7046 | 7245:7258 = 1.04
